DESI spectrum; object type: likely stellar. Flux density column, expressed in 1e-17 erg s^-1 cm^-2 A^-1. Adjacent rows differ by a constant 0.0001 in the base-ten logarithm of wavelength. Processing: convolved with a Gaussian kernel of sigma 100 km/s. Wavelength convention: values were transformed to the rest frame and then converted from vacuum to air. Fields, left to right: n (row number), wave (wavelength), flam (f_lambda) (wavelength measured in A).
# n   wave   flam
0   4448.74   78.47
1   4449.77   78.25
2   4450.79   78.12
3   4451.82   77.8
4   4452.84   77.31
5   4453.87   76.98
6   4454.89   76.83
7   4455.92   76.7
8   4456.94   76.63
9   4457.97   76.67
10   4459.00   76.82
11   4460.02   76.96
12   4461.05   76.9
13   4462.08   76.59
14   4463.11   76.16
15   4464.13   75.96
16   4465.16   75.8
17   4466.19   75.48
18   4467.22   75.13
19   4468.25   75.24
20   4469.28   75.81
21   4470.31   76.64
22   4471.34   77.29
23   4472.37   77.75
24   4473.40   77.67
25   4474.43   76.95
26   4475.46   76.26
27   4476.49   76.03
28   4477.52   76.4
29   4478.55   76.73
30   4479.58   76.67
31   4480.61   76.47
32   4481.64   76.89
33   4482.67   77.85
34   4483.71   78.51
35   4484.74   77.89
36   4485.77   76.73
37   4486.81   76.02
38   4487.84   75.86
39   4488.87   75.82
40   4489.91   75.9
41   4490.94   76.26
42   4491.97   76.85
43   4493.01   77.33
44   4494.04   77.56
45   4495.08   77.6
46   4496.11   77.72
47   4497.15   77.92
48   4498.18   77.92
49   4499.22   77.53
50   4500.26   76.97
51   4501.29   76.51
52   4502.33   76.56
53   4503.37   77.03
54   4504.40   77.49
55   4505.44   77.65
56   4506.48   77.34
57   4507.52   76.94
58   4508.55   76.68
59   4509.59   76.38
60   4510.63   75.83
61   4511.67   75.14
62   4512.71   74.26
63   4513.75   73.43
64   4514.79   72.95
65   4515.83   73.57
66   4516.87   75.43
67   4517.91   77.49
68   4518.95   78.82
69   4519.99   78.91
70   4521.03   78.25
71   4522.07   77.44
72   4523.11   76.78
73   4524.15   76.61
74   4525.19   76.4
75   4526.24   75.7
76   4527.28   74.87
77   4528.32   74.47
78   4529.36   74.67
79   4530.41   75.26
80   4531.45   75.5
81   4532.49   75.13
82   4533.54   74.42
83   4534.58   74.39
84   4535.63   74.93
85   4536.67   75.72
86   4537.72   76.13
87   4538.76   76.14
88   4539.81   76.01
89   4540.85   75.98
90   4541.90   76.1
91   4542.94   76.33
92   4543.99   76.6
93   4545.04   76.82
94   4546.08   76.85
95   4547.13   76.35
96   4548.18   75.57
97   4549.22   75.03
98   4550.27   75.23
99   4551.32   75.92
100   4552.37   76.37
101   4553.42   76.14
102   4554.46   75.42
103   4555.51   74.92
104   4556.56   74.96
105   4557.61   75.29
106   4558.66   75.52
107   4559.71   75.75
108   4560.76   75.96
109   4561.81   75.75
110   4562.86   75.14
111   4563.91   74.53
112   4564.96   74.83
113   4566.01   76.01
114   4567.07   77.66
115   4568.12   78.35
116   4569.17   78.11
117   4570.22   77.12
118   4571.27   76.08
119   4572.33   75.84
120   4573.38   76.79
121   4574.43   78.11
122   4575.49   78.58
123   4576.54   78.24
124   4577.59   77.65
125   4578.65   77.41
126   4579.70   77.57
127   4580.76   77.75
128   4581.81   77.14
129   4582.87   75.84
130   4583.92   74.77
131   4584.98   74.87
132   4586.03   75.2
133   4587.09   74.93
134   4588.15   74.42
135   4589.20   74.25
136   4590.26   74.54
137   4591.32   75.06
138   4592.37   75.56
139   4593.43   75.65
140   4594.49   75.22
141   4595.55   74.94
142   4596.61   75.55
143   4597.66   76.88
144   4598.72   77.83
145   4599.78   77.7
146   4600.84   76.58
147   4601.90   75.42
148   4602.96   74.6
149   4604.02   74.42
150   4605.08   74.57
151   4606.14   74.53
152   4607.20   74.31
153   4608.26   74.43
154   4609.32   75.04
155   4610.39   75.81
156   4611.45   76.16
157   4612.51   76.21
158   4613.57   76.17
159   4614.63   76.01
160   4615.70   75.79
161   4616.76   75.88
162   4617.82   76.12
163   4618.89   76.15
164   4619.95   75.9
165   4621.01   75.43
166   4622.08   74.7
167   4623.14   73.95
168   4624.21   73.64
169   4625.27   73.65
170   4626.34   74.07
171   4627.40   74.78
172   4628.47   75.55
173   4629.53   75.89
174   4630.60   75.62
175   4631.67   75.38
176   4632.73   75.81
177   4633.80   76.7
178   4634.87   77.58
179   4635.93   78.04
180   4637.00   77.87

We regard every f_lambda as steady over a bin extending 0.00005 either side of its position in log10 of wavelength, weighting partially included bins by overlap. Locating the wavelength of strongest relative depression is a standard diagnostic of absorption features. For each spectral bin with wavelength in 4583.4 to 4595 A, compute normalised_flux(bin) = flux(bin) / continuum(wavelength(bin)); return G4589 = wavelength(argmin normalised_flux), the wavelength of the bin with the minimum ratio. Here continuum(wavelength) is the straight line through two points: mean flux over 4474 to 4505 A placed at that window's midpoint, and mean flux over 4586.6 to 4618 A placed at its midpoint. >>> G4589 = 4589.20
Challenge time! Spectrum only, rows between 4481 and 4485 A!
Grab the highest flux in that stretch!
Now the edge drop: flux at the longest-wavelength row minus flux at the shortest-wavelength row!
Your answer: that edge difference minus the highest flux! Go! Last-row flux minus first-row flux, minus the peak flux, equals -77.5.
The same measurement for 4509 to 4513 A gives -78.5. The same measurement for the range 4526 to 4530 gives -76.7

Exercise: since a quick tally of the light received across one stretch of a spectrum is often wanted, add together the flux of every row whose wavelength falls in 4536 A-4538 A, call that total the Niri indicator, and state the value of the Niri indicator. 152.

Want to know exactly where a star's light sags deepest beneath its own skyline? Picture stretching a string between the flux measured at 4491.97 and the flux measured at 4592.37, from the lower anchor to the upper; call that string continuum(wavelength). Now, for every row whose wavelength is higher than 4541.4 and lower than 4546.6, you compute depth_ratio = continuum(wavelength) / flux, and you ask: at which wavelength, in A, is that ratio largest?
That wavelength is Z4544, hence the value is 4541.90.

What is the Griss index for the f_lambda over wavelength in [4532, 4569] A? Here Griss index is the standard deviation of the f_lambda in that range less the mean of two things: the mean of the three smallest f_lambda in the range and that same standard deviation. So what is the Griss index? -36.8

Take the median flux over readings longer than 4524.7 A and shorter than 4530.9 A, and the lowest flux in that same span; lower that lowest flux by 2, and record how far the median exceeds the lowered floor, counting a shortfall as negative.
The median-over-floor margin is 2.6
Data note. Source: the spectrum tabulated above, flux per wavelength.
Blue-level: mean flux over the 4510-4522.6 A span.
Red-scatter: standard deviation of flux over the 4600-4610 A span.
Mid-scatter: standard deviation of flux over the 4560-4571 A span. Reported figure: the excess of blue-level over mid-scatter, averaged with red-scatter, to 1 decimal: 37.7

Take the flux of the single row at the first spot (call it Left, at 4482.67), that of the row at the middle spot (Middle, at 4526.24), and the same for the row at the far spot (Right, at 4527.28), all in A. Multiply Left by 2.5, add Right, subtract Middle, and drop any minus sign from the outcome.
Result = 194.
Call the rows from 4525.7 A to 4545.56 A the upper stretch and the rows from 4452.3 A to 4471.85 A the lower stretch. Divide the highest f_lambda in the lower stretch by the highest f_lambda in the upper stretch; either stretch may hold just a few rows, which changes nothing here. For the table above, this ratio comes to 1.01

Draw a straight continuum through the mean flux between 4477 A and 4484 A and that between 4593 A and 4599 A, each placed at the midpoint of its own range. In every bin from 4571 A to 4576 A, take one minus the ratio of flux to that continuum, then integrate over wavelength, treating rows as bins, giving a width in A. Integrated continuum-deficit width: -0.06 A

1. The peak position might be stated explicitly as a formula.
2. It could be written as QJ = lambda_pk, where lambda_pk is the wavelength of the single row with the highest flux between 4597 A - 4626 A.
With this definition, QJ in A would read 4598.72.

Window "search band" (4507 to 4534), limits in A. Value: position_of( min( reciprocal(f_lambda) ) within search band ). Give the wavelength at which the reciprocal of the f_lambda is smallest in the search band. 4519.99 A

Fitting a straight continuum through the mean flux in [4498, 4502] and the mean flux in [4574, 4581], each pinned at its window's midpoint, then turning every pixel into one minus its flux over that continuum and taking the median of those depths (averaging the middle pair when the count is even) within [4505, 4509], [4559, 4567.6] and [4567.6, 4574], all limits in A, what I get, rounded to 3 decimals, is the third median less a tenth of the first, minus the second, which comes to -0.014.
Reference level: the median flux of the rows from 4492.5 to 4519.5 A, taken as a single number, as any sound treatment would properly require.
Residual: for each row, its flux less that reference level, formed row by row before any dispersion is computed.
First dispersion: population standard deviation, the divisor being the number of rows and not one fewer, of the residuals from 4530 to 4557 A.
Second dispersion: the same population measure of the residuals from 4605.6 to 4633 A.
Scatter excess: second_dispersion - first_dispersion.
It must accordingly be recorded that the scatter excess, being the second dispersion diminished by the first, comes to 0.2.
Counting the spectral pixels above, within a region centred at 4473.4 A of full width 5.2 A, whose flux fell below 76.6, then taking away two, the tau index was -1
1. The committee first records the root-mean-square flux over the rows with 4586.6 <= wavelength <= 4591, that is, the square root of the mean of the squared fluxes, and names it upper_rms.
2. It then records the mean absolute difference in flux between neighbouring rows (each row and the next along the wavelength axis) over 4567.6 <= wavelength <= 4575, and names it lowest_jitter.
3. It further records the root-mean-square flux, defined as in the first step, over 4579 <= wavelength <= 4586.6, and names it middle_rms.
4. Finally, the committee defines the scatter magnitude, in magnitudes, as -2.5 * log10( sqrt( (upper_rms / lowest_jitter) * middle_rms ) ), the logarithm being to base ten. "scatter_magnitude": -4.82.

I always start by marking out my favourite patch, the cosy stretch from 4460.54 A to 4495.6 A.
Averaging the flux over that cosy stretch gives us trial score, 76.6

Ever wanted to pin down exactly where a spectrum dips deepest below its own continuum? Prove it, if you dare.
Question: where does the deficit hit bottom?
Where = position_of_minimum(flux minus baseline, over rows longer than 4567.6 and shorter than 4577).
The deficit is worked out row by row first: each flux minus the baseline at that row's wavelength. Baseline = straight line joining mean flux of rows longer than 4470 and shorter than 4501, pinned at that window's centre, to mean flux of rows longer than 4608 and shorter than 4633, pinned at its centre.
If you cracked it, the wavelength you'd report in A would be 4572.33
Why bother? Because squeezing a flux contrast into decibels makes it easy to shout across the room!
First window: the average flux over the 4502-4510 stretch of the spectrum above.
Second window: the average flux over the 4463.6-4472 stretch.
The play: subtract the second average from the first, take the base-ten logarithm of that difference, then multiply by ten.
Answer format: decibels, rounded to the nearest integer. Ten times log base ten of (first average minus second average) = 0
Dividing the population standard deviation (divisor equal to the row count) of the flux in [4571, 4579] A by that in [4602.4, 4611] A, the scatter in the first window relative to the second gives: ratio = 2.1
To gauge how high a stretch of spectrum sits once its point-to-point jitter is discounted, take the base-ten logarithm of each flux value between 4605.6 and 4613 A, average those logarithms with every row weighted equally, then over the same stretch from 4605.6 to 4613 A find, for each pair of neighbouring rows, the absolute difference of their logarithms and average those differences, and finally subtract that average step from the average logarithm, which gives 1.87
